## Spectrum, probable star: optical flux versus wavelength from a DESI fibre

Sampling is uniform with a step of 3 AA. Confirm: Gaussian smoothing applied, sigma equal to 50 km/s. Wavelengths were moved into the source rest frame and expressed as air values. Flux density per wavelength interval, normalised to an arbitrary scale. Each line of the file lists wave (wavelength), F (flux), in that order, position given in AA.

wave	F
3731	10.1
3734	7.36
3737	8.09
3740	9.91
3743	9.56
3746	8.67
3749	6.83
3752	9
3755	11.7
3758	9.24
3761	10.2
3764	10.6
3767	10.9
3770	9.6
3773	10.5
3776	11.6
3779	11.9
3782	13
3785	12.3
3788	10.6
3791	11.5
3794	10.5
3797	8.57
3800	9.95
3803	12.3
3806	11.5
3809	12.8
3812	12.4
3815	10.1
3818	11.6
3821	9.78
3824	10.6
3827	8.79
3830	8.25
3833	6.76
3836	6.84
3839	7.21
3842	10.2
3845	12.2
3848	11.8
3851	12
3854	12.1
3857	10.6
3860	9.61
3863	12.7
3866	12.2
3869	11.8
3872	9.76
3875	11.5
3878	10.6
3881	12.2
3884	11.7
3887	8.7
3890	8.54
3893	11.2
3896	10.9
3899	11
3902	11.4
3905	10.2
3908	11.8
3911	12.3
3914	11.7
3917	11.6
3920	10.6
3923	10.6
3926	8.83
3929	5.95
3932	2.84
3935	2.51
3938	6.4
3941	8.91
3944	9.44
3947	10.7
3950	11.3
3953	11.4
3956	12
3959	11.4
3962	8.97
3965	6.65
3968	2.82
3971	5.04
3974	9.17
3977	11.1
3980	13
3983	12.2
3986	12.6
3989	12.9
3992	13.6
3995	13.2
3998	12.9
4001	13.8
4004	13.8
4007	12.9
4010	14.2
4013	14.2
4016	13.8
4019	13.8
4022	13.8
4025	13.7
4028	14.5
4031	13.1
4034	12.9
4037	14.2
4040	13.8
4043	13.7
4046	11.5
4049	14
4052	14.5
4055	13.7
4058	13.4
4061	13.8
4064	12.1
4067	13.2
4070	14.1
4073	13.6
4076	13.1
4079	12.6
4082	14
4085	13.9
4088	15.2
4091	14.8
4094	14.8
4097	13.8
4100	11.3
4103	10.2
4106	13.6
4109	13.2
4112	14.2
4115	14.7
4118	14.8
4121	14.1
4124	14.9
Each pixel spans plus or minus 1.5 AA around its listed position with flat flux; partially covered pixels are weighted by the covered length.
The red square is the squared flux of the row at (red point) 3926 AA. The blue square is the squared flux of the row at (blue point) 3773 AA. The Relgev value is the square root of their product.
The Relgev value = 93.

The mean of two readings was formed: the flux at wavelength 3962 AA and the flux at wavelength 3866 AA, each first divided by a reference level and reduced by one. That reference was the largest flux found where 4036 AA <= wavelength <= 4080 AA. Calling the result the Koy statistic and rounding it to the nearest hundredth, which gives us -0.27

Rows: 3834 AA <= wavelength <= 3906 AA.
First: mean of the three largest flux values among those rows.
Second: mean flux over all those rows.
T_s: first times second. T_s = 132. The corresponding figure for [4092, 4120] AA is 198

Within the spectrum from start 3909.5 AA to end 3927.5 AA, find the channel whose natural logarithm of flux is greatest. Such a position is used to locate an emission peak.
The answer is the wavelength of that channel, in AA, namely 3911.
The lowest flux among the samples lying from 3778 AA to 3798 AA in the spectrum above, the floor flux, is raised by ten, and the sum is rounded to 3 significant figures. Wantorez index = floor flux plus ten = 18.6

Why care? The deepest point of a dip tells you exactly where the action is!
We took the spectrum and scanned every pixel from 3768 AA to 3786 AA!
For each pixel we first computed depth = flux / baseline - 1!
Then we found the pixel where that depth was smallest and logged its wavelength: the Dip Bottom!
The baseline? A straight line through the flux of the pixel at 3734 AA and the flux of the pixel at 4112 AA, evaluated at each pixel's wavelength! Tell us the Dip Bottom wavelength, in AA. 3770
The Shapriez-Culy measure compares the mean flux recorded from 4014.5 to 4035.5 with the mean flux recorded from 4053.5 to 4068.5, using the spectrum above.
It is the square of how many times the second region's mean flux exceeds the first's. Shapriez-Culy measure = 0.94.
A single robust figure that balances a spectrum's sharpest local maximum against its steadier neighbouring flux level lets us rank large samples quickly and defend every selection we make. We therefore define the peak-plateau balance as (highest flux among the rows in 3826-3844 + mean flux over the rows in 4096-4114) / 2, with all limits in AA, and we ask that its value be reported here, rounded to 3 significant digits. 11.5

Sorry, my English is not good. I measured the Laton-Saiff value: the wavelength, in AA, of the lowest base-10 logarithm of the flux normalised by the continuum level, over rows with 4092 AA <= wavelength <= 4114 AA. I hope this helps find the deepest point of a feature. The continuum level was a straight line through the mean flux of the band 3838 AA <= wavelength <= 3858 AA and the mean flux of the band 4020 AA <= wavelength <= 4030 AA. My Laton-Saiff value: 4103 AA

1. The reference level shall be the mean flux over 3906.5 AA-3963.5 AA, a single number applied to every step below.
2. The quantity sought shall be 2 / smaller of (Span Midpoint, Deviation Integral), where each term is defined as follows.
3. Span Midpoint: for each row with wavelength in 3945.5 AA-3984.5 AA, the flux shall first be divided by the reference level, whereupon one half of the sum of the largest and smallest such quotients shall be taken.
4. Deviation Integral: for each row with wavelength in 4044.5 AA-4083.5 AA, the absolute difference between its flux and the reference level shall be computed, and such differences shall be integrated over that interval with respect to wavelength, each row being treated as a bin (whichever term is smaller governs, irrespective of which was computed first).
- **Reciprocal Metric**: 2.39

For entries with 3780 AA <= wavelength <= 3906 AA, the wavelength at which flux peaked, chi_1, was 3782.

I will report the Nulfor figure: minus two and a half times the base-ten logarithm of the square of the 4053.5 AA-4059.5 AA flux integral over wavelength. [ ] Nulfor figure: -9.6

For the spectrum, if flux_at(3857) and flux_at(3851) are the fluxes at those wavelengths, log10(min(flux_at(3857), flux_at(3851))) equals 1.03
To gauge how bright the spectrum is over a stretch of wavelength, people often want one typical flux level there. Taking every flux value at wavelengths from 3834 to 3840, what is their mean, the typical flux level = 7.0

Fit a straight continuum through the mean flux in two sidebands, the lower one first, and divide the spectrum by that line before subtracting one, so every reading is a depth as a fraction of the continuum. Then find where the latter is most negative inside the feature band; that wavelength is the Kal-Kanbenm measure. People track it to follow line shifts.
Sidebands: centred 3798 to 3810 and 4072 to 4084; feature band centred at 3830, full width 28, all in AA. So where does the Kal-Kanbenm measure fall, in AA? 3833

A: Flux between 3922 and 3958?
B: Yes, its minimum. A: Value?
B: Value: 2.51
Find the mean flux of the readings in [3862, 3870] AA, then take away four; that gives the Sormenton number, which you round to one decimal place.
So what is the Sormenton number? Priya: 8.2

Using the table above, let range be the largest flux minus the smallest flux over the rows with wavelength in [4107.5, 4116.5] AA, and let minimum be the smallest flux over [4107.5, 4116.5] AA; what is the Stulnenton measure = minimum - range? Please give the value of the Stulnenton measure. 12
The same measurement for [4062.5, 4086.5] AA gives 10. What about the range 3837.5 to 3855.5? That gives 2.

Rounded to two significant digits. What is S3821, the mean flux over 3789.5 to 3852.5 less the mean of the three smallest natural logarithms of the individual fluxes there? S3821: 8.3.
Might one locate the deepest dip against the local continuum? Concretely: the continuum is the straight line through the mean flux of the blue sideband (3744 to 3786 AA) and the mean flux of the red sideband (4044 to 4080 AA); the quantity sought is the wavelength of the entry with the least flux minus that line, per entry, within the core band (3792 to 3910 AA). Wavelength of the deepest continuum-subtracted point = 3833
